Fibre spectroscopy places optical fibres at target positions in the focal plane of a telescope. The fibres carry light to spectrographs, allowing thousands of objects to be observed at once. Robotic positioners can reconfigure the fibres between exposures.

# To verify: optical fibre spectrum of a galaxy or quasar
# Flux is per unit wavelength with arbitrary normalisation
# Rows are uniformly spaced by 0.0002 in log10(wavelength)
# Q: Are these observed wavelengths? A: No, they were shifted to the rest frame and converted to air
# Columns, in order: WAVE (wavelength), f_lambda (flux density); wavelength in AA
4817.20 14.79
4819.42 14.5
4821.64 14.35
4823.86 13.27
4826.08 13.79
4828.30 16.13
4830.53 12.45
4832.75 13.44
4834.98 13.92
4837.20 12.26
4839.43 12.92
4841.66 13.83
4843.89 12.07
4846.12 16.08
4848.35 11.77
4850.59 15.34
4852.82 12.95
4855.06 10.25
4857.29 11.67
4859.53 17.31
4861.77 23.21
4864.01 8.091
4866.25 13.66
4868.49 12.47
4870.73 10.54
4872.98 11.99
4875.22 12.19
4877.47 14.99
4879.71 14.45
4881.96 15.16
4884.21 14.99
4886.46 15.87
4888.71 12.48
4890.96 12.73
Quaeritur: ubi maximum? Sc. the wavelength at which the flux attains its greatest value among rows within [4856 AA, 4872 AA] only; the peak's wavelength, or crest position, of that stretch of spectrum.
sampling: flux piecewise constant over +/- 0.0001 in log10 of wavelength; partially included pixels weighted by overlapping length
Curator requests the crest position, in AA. 4861.77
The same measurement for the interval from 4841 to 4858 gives 4846.12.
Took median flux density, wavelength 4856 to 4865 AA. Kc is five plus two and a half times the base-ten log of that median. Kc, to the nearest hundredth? 7.90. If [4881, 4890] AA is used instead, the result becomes 7.95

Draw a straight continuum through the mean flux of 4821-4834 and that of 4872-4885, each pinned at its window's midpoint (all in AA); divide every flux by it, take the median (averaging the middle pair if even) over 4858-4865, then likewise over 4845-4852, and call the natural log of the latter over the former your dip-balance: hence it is -0.12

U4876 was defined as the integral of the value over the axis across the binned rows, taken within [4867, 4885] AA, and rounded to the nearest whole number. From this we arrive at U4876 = 240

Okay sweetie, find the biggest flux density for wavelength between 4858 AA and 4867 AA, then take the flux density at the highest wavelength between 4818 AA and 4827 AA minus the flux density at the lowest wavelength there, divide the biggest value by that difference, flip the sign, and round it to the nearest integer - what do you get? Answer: 33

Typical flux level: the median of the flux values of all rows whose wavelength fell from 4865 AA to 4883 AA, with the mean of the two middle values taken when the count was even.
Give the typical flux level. 13.1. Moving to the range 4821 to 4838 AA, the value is 13.6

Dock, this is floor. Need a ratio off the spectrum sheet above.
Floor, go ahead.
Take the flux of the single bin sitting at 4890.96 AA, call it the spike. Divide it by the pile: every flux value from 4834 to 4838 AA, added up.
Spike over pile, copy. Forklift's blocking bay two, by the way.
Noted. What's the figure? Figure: 0.49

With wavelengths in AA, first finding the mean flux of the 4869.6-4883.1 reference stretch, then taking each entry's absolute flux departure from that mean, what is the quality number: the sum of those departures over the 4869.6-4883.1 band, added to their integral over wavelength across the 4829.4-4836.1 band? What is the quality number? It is 14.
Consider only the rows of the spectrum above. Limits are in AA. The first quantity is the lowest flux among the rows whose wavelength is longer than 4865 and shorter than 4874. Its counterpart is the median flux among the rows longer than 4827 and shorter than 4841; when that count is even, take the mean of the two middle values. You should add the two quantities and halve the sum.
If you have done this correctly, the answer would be 11.9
